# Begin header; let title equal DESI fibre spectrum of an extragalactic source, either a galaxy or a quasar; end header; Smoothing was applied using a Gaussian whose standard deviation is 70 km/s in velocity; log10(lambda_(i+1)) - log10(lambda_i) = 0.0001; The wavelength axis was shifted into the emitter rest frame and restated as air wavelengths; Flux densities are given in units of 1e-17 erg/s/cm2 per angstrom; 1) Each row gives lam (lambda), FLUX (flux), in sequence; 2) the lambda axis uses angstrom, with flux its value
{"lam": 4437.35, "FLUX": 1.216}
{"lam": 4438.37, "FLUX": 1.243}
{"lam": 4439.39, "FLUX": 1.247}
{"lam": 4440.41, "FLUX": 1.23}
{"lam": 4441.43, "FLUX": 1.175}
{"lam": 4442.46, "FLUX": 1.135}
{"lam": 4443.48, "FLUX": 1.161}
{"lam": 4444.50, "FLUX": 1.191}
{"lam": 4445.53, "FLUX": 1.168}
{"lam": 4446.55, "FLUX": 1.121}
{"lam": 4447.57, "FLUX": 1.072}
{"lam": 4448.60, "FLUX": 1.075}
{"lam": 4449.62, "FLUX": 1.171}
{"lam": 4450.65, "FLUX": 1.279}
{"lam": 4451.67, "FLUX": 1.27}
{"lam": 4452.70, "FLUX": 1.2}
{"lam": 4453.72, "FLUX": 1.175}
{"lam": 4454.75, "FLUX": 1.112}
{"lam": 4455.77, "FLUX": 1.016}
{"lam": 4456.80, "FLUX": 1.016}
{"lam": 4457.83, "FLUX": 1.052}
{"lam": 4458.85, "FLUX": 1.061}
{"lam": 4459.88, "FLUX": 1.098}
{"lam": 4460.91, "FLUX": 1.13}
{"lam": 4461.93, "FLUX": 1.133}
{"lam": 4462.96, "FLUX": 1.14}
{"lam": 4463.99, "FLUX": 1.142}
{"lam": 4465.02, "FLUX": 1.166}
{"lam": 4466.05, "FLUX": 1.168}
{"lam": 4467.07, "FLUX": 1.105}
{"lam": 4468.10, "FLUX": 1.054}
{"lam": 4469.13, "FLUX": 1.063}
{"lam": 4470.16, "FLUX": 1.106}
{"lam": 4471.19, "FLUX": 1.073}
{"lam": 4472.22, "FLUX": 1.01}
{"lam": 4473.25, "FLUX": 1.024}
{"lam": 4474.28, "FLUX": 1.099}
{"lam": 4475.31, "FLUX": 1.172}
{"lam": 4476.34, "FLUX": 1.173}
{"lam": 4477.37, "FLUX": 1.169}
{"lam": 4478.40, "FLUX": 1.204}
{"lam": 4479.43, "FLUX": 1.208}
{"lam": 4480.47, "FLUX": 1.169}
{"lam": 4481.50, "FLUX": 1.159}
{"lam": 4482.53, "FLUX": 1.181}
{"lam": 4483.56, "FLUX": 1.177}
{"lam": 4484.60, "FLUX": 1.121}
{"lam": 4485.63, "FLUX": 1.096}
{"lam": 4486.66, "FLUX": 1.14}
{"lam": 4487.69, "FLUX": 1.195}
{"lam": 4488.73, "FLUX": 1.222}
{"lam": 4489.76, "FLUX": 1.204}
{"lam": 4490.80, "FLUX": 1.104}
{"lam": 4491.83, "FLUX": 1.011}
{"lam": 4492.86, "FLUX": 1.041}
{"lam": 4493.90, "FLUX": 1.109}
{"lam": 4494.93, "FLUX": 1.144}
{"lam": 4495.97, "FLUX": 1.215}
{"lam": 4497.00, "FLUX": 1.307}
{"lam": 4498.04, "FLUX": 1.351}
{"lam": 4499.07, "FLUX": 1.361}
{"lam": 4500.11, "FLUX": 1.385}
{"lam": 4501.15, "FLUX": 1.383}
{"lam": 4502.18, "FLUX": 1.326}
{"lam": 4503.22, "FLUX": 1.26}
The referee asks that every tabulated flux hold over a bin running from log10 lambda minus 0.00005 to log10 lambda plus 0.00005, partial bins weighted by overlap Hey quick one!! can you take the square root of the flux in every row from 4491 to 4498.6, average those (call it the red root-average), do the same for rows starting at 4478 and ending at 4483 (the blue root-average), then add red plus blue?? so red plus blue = 2.17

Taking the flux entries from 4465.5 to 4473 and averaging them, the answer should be 1.08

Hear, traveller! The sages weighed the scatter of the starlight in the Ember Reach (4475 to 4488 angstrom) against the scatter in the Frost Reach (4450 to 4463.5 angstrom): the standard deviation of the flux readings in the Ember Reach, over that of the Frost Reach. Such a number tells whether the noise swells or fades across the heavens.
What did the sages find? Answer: 0.37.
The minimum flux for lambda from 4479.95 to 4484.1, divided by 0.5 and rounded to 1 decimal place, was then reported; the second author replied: 2.3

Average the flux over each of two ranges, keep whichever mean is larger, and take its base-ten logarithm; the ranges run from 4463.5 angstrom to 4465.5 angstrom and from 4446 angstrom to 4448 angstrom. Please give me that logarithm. 0.062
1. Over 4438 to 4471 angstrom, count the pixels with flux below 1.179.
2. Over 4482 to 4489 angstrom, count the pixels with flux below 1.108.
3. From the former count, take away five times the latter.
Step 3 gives 20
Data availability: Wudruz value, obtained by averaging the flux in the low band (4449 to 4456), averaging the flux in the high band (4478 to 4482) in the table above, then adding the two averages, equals 2.36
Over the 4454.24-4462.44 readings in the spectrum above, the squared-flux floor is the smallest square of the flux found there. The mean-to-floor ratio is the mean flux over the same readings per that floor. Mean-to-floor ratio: 1.04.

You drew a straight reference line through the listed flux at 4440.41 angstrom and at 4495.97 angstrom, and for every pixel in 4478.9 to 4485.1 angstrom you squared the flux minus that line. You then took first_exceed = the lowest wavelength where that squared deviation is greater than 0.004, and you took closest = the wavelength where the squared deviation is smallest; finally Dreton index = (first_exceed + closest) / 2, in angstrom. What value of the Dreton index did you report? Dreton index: 4482.0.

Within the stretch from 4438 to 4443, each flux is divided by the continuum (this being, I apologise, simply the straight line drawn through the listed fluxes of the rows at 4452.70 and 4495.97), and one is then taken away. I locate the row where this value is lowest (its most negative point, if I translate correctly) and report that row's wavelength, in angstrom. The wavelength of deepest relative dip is 4442.46 angstrom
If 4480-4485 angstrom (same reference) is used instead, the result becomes 4484.60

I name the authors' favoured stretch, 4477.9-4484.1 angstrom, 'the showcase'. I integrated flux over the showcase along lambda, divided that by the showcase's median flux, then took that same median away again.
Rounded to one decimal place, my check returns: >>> 5.0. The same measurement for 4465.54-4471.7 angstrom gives 5.1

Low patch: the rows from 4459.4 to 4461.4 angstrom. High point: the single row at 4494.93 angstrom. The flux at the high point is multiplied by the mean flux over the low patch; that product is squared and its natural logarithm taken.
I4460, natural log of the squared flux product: 0.48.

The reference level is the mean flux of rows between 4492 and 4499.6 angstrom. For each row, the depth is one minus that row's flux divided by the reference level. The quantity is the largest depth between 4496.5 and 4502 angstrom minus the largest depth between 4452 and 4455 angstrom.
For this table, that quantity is -0.16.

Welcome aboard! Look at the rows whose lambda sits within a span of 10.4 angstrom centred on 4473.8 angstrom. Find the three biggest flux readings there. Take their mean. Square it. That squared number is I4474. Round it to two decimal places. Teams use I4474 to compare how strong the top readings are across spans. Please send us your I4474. 1.40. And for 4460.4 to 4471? 1.34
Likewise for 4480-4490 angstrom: 1.46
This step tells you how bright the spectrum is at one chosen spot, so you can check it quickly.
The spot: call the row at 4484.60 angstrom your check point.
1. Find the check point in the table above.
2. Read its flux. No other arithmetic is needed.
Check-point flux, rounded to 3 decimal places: 1.121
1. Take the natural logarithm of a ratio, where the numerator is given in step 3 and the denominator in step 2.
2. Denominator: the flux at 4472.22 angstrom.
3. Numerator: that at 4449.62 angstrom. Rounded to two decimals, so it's 0.15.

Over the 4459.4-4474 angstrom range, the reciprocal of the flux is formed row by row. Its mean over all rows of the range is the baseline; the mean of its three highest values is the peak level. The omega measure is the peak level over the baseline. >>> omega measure 1.07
